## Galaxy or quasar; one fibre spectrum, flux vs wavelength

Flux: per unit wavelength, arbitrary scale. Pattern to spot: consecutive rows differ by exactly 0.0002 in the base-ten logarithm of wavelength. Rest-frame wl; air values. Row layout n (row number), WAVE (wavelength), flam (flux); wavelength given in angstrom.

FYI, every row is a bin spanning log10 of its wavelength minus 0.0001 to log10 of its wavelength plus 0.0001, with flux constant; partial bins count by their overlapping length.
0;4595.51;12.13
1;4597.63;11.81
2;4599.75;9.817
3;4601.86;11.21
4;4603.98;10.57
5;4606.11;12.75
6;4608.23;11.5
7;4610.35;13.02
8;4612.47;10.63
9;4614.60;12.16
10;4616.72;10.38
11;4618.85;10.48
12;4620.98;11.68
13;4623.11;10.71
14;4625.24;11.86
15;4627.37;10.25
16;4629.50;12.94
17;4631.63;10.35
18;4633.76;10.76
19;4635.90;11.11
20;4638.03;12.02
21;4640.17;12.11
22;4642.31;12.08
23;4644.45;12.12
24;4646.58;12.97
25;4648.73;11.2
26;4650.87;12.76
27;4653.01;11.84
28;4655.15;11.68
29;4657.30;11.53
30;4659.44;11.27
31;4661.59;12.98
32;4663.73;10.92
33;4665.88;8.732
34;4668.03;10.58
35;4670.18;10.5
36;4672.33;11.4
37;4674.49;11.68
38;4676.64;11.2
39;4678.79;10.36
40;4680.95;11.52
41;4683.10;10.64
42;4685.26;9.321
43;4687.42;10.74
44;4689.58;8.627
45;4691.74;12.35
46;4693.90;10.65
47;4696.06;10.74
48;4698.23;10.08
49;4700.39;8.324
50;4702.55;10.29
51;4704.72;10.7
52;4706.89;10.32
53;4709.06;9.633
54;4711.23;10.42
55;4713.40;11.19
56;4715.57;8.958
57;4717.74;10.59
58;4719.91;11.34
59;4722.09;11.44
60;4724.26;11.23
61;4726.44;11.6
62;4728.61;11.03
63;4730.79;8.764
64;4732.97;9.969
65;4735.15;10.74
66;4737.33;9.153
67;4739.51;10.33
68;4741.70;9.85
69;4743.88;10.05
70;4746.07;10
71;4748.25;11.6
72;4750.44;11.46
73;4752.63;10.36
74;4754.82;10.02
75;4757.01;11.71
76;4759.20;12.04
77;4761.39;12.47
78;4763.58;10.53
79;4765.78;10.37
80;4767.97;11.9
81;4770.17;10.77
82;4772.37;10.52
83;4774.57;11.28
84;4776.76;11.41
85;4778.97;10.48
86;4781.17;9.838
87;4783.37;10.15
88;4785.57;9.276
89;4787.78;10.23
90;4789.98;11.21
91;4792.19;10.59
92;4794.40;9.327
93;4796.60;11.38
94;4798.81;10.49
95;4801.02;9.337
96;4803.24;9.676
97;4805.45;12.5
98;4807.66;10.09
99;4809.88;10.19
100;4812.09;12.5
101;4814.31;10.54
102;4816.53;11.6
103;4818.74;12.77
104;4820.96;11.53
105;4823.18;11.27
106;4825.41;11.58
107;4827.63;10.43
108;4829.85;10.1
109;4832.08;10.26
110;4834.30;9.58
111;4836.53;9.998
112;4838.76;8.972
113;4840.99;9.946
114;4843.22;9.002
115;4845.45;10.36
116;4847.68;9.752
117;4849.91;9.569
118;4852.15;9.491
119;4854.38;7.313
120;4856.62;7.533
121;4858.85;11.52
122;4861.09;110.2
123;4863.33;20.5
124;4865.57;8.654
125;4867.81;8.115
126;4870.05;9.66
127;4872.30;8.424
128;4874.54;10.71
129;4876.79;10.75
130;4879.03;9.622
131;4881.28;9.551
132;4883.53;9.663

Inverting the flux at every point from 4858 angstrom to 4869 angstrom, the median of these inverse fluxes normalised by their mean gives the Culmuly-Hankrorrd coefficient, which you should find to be 1.13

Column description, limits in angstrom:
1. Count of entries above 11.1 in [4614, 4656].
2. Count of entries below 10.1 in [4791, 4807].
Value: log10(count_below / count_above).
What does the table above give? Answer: -0.67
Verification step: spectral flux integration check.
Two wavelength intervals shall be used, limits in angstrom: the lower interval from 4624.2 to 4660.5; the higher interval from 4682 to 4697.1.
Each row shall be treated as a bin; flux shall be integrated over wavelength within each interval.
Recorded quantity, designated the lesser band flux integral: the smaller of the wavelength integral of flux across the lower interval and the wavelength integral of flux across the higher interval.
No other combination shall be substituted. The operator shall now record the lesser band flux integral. 158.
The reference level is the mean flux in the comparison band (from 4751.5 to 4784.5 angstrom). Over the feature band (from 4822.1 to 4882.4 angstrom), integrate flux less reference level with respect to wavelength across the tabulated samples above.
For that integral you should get 175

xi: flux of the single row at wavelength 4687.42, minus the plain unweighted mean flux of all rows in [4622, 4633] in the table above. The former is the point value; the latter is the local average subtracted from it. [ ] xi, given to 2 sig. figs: -0.48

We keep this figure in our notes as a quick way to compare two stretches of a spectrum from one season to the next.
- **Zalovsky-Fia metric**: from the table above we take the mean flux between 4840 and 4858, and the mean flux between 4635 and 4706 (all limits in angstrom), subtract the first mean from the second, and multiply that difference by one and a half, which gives 2.9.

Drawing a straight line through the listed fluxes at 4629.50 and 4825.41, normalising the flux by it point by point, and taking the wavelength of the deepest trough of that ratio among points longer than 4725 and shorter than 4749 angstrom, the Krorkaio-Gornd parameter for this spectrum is 4730.79 angstrom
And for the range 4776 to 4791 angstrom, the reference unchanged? 4785.57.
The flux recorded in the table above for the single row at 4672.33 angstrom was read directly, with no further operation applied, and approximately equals 11.4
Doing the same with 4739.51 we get 10.33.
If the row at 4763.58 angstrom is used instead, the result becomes 10.53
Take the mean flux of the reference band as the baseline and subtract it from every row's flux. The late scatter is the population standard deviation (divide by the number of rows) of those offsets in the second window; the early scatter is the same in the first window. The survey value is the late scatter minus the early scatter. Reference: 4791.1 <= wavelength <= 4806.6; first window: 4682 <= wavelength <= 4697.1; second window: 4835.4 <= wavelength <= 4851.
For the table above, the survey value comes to -0.6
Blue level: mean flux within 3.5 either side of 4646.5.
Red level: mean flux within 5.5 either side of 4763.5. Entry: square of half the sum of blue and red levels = 139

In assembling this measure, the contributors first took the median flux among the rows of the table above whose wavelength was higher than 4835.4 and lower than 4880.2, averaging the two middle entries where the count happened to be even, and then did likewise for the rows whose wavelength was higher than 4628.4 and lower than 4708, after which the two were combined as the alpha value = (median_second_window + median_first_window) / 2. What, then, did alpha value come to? 10.4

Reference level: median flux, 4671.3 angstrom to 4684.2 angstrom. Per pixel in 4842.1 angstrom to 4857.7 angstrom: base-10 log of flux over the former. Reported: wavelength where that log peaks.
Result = 4845.45 angstrom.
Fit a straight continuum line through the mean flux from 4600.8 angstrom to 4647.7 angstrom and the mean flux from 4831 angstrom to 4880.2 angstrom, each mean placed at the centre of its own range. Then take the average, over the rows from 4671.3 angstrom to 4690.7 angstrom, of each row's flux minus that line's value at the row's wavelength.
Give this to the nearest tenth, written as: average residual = -1.7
